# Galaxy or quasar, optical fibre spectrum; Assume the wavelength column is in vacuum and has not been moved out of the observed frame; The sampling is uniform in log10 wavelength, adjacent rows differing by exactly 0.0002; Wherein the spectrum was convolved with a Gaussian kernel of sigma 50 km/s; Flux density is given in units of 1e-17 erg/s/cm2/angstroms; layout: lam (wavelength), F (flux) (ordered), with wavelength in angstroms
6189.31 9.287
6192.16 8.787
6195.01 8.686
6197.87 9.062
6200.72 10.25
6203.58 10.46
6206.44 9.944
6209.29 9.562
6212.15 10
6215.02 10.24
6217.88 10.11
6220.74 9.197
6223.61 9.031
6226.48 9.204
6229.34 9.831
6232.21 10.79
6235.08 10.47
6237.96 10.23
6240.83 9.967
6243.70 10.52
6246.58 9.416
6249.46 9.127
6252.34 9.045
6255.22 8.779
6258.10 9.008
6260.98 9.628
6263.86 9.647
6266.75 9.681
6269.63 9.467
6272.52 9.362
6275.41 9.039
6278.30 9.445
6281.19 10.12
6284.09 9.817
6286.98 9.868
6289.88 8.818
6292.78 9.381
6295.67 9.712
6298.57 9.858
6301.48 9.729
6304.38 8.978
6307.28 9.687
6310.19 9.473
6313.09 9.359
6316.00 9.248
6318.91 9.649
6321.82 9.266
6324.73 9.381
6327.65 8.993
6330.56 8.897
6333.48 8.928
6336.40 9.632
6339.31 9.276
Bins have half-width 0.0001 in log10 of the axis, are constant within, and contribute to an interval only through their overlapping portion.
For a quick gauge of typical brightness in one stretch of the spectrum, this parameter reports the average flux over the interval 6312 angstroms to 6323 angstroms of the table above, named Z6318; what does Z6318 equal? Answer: 9.4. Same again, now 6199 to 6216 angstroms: 10.1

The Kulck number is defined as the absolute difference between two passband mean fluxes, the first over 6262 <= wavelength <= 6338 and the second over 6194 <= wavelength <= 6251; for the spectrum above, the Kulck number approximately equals 0.37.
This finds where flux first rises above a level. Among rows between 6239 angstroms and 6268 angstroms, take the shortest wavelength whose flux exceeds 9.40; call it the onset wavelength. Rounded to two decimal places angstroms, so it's 6240.83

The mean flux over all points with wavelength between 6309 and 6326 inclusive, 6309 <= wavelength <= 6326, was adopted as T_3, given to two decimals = 9.40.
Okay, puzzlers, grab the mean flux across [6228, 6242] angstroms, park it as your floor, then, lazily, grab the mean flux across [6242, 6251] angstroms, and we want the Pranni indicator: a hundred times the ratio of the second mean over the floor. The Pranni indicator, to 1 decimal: 94.4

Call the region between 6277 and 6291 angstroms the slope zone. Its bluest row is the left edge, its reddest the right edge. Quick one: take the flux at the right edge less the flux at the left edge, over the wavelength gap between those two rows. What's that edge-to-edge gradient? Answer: -0.054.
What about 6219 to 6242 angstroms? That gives 0.038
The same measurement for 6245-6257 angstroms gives -0.074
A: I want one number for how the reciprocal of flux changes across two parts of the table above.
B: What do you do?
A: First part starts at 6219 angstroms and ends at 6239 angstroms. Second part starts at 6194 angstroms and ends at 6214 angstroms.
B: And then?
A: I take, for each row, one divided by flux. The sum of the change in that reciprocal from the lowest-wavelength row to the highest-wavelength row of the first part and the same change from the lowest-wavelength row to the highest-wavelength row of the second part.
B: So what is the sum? -0.026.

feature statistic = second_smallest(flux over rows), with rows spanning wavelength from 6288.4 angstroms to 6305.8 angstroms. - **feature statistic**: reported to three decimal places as 8.978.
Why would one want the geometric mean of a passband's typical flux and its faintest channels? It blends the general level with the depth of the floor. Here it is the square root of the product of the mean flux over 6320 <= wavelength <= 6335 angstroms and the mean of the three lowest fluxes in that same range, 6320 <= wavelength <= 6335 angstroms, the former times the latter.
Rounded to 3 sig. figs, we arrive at 9.02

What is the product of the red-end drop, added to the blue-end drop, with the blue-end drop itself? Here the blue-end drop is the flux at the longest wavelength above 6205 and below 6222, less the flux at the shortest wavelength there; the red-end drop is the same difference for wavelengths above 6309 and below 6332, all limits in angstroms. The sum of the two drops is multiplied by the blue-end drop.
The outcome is 0.99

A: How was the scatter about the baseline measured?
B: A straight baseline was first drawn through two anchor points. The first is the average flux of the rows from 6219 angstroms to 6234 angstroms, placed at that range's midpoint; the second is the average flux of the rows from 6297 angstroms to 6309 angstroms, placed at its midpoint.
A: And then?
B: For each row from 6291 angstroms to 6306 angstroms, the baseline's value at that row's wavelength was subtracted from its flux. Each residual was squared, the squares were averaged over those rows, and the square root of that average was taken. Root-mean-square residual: 0.32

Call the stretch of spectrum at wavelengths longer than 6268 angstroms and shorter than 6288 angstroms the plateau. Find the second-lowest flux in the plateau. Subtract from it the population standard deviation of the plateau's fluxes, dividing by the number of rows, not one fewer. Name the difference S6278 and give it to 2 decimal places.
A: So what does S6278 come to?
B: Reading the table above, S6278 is 9.02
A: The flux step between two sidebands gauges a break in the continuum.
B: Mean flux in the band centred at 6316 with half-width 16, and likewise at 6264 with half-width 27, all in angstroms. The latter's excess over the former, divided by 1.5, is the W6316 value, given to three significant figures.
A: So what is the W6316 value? 0.128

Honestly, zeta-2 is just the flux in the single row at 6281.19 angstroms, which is 10.12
